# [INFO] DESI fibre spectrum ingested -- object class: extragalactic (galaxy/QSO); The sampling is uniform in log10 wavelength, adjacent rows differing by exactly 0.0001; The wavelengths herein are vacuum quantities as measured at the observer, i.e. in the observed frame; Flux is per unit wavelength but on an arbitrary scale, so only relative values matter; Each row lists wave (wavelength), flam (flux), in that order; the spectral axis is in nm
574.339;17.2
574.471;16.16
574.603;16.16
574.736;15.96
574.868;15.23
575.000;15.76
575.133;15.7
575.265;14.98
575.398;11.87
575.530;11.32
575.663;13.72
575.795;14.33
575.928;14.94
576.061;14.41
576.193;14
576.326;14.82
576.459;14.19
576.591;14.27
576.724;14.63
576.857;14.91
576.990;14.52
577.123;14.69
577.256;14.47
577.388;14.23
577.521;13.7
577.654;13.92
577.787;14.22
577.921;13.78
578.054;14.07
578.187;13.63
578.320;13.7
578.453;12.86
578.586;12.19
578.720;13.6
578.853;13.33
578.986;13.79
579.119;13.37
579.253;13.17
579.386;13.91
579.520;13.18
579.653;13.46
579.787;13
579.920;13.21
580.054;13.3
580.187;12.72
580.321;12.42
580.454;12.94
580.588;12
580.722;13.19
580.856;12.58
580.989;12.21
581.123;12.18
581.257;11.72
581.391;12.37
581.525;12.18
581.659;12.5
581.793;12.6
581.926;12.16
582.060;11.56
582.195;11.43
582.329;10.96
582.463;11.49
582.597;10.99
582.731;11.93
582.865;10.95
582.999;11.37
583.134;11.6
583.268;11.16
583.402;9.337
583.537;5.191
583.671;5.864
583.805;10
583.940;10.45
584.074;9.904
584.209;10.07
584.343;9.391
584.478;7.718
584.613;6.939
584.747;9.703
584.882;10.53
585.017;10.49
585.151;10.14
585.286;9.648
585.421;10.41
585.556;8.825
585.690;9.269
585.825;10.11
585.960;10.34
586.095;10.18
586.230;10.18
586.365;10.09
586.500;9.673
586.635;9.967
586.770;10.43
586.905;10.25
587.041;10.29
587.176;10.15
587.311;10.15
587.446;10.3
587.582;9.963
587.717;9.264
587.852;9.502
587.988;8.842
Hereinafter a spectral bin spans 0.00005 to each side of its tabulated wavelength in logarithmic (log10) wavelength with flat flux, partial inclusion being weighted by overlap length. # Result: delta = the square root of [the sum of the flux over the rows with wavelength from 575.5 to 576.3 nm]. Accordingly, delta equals 9.1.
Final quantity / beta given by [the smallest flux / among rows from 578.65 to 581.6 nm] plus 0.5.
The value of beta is 12.2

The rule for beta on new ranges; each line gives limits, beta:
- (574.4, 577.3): 11.8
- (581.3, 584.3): 5.7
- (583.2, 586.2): 5.7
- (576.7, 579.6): 12.7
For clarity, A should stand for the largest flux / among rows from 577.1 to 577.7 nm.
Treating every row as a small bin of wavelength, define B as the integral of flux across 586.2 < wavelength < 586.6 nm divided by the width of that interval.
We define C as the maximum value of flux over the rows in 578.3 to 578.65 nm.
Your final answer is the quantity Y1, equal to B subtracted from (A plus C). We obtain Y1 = 18.4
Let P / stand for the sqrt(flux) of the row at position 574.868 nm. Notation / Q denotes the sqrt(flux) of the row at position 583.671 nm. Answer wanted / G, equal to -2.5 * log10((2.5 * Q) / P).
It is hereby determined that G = -0.48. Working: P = 3.9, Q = 2.4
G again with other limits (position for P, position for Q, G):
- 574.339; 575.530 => -0.77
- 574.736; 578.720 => -0.91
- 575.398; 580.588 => -1.00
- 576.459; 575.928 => -1.02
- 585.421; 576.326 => -1.19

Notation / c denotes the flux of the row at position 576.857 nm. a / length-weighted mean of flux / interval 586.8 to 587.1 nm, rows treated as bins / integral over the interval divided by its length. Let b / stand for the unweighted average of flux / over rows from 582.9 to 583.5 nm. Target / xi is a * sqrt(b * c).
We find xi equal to 131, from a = 10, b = 10.9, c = 14.91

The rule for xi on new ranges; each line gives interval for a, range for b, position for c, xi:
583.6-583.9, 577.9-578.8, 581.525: 104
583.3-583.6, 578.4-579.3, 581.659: 99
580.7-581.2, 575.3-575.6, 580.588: 147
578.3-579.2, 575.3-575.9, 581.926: 165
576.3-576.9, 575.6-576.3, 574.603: 221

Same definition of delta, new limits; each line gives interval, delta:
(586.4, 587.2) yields 7.8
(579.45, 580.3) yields 8.9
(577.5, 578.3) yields 9.1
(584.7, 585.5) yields 7.8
